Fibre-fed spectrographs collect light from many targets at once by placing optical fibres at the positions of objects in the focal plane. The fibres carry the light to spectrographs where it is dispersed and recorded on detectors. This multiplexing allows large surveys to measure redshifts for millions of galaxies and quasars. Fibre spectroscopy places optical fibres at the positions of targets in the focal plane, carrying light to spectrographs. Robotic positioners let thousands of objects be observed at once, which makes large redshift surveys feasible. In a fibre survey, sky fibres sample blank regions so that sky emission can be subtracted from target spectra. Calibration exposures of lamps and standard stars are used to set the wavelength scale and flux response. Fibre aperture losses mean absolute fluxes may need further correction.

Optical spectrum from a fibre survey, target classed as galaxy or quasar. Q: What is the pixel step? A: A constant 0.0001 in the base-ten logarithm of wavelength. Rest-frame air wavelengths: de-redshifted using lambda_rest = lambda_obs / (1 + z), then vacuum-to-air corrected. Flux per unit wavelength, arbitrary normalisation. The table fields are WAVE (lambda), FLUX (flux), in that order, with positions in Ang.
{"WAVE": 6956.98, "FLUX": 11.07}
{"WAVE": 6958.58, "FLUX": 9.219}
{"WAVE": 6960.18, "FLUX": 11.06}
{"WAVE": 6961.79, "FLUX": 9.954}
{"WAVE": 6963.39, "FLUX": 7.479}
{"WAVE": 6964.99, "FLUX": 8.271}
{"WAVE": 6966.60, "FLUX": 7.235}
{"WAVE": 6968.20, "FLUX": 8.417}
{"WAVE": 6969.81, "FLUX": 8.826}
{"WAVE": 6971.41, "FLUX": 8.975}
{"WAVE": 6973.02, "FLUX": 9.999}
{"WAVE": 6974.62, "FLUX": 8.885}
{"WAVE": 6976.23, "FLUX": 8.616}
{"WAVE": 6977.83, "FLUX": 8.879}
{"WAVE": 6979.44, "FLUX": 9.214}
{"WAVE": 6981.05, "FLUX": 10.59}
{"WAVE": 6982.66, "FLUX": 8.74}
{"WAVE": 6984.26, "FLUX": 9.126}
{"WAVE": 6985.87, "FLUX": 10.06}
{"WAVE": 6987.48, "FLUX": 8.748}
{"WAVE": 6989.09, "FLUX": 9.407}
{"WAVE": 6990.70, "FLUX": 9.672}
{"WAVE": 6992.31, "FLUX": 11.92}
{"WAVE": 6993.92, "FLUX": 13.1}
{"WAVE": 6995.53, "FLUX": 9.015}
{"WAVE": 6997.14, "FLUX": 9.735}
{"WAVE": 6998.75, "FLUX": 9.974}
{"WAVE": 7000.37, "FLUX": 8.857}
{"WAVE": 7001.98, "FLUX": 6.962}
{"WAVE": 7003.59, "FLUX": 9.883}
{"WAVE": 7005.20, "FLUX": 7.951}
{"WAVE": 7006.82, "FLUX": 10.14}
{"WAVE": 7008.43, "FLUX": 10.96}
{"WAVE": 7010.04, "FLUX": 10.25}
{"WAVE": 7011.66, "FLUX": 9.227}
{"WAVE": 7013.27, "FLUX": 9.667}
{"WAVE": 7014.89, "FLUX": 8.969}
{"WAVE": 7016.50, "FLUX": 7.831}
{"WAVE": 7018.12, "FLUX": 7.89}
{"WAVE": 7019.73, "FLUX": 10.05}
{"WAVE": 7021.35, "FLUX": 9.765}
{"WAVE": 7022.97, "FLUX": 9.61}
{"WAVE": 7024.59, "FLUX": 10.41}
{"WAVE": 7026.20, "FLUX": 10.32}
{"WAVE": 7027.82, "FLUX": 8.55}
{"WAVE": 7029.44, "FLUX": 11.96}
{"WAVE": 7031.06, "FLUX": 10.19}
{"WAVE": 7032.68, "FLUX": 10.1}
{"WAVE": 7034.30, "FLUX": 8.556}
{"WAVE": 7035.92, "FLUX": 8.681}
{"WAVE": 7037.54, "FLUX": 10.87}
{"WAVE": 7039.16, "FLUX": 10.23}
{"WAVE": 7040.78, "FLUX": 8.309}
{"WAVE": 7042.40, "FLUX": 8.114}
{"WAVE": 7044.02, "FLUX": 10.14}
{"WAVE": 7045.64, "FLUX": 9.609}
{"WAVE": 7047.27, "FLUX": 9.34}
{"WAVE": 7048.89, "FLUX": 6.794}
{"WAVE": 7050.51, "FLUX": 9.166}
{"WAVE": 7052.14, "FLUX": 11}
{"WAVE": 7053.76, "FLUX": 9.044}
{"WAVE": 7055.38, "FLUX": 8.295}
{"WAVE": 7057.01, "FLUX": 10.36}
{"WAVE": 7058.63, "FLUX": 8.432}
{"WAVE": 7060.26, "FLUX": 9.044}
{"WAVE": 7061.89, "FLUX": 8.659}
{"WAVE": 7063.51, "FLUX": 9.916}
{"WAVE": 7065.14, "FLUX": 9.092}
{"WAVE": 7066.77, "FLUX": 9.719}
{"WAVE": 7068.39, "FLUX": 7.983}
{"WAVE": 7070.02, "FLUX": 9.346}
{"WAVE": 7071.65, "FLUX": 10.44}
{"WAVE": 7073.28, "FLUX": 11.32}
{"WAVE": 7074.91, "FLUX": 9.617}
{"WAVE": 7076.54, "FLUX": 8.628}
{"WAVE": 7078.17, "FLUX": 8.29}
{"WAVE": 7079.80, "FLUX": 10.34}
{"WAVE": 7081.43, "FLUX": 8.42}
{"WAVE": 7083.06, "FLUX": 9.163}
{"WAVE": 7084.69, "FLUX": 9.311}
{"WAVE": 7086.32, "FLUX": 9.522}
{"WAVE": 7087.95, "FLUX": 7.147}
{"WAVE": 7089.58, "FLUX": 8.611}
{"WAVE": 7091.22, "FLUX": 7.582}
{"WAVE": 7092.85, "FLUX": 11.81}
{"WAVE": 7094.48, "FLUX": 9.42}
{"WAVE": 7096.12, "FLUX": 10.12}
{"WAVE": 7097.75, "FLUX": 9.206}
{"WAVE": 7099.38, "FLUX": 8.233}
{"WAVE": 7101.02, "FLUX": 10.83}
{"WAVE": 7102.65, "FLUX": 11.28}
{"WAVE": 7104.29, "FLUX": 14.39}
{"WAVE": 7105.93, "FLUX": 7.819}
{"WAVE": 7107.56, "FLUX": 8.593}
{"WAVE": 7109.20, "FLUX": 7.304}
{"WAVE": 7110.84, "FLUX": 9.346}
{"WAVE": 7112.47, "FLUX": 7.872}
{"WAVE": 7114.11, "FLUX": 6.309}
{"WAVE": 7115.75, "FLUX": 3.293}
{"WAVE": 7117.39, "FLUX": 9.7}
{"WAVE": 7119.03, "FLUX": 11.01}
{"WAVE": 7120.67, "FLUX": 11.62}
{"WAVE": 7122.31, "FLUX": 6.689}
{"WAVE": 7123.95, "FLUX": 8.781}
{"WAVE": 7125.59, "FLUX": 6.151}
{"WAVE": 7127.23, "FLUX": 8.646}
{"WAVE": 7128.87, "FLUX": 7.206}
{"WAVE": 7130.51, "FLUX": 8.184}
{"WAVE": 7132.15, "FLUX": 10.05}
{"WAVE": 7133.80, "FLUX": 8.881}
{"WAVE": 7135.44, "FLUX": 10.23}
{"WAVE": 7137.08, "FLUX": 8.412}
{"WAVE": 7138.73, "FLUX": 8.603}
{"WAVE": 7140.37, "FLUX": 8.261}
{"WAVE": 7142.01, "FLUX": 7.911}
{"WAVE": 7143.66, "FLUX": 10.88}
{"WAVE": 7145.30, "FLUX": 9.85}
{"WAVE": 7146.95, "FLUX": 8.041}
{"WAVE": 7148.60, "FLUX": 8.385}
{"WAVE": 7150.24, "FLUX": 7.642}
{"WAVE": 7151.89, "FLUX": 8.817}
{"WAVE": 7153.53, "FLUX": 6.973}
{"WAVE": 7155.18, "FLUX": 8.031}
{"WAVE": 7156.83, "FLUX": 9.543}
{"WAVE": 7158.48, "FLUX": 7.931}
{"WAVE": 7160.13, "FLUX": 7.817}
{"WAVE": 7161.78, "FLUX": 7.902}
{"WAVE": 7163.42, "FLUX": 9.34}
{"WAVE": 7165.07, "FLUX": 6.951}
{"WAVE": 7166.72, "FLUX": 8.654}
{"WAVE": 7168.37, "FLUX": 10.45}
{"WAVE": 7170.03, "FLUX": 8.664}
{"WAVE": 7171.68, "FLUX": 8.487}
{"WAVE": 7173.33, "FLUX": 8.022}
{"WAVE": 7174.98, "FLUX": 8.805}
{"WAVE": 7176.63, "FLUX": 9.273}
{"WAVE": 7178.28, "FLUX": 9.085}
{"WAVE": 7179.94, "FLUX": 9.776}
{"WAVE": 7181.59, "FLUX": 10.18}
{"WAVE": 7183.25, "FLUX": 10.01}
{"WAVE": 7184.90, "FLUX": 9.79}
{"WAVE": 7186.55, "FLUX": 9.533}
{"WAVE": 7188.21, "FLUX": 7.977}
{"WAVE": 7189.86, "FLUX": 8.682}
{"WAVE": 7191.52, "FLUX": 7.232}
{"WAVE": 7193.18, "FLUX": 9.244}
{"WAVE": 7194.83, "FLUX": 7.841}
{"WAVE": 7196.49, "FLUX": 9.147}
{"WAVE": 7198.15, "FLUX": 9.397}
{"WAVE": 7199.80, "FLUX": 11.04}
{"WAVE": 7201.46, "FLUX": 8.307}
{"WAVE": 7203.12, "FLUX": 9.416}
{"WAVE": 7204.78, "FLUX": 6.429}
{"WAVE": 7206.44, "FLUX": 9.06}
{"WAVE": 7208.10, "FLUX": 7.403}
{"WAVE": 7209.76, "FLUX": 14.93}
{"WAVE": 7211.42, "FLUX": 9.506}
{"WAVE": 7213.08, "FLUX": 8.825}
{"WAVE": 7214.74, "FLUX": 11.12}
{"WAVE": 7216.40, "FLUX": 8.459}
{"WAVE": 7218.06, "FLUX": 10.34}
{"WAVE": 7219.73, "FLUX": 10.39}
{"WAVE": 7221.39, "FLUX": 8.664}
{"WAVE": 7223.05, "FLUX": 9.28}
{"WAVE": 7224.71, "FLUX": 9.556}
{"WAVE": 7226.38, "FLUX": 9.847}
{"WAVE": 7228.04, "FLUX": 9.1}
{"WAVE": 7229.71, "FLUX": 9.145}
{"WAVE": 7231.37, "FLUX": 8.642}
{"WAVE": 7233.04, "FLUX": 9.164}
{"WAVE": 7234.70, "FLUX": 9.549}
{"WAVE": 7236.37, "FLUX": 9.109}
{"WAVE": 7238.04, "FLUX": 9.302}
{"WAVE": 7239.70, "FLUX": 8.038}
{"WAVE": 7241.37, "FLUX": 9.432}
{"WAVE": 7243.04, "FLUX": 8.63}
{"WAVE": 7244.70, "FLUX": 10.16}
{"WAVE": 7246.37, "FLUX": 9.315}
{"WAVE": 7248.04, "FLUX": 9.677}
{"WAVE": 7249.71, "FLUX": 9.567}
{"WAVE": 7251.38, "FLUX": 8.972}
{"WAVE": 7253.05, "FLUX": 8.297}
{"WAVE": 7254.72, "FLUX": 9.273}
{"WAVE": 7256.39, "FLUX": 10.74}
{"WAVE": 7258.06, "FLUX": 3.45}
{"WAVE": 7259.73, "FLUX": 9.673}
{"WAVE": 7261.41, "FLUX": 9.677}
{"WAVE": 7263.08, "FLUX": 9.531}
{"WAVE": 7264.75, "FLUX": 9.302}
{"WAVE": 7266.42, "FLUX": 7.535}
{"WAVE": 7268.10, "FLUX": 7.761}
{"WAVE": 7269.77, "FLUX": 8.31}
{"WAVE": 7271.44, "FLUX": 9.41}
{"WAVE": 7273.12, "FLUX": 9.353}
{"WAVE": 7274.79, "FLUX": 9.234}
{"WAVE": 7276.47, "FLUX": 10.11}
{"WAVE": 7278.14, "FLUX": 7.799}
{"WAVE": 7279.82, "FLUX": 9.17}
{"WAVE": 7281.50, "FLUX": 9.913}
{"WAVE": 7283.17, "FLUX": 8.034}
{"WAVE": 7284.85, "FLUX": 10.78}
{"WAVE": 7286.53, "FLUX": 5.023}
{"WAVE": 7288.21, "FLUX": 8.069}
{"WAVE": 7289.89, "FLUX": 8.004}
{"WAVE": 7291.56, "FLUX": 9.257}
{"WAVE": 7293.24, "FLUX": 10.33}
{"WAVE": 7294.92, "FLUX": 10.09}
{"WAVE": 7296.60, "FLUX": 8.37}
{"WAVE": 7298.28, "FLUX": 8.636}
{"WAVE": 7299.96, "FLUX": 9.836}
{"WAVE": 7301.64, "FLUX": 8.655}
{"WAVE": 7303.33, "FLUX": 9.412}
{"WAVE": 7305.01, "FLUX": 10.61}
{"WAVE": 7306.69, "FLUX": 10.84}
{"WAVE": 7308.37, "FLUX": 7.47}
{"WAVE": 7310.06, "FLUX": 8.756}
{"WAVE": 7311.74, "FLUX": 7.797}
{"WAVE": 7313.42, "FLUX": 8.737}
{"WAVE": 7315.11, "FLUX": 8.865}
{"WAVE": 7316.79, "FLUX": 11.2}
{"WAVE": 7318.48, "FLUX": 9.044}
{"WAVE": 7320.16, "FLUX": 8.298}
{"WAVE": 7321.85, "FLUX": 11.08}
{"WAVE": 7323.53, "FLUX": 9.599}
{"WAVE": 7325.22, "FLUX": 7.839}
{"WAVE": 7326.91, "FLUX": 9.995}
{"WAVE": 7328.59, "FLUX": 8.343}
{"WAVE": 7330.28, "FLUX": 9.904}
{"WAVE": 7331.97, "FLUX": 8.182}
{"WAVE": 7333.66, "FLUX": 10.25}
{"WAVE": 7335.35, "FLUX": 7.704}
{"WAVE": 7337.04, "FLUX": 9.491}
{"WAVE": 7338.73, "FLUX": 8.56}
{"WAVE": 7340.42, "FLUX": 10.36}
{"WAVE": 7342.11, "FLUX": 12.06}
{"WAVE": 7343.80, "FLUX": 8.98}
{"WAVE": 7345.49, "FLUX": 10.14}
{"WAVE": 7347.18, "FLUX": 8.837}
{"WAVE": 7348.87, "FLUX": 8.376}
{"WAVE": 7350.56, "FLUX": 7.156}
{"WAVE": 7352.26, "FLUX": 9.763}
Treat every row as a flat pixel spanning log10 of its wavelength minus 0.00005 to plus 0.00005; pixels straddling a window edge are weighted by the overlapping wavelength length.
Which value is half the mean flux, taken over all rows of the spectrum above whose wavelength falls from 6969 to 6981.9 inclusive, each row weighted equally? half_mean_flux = 4.62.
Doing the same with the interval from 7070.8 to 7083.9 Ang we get 4.76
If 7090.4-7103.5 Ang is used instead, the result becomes 4.91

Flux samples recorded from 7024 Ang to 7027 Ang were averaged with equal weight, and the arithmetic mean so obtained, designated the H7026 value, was 10.4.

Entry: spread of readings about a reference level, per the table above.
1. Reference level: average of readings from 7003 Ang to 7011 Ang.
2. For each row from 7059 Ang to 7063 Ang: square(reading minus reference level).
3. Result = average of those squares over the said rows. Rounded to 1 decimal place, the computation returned 1.0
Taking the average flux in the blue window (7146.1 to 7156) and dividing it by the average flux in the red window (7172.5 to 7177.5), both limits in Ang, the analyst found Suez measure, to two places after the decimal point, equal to 0.92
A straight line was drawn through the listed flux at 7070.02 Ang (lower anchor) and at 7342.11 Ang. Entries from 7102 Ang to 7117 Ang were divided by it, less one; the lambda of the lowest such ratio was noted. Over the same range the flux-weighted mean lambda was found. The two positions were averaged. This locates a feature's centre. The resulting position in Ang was 7111.9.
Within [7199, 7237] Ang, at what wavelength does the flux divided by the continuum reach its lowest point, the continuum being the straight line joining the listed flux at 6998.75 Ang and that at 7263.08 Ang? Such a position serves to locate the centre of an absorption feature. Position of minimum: 7204.78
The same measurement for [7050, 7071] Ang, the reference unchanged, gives 7068.39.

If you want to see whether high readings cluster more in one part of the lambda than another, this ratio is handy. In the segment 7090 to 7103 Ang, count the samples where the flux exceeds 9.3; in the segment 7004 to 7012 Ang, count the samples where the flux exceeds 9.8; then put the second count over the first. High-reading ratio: 0.60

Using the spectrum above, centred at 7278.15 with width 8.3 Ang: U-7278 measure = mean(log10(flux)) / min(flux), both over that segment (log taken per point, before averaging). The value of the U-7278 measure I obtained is 0.124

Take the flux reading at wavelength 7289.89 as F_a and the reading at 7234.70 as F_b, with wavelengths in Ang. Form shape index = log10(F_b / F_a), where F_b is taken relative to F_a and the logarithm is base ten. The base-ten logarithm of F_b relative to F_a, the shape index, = 0.077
